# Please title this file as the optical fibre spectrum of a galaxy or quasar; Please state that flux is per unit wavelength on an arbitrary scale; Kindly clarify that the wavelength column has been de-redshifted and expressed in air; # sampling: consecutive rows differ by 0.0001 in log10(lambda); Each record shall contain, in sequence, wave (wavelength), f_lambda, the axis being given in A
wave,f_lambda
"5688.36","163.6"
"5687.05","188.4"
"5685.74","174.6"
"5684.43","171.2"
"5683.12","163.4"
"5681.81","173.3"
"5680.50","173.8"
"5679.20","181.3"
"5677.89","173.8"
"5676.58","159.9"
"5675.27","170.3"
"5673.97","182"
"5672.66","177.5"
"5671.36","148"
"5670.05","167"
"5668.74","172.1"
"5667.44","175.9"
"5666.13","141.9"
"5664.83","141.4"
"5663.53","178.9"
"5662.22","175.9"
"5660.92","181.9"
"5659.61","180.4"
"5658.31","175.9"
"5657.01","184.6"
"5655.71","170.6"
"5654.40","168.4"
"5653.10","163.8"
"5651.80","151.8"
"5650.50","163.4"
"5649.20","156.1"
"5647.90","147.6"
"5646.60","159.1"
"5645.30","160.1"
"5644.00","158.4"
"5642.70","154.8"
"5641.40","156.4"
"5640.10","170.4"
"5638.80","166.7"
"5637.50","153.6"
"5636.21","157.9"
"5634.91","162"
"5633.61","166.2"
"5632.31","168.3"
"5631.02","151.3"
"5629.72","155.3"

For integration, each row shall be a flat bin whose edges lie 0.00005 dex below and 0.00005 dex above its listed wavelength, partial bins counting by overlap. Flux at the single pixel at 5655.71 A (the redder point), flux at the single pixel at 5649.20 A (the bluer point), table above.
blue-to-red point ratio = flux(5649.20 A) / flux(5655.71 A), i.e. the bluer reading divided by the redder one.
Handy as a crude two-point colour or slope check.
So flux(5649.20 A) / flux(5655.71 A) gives 0.92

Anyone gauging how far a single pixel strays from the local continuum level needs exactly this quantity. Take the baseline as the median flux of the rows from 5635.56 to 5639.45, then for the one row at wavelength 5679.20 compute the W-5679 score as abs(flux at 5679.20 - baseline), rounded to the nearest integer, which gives 23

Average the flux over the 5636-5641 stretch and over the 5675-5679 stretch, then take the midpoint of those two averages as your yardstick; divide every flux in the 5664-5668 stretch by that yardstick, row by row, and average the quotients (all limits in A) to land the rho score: 0.93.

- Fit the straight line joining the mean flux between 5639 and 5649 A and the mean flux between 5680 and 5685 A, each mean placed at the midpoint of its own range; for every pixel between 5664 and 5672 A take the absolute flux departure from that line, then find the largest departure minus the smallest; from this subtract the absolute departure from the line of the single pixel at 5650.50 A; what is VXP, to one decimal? 19.6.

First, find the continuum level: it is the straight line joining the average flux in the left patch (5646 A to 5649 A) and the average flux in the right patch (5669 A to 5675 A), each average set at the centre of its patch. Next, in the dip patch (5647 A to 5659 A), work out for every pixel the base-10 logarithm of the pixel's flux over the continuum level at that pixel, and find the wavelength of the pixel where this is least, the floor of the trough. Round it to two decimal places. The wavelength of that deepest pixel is 5647.90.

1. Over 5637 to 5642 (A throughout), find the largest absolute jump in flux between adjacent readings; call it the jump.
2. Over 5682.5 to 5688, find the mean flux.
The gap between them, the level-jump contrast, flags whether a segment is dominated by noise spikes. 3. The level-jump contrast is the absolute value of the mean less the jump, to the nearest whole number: 160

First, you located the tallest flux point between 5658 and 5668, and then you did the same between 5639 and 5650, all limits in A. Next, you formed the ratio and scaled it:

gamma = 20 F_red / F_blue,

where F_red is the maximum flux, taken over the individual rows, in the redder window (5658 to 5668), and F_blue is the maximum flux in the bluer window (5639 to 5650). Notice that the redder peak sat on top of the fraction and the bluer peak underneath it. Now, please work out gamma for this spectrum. 21.3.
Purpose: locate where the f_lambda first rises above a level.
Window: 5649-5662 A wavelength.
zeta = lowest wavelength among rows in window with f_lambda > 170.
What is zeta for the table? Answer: 5655.71 A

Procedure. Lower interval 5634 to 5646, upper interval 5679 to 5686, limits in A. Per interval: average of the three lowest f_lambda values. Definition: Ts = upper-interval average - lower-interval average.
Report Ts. 14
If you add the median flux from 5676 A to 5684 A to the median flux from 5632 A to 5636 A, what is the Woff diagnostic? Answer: 340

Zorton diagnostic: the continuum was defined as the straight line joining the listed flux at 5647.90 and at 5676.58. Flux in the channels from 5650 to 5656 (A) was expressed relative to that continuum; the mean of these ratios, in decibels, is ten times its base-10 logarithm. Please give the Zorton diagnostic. 0.4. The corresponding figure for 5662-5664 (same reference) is 0.6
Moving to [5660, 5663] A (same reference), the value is 0.7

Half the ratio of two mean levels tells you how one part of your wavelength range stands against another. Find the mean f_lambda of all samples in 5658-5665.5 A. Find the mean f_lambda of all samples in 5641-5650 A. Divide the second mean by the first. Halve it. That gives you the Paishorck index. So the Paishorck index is 0.453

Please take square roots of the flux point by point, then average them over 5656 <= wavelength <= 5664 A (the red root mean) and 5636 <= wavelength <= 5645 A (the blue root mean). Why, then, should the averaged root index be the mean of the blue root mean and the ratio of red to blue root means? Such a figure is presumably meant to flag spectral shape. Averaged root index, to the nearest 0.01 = 6.85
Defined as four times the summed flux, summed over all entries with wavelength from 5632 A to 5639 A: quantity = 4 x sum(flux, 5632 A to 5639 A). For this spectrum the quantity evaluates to 3899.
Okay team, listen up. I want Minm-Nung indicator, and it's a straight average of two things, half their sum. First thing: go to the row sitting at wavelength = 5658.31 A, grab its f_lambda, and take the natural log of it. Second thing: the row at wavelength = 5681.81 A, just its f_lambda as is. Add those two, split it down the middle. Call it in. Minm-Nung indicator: 89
